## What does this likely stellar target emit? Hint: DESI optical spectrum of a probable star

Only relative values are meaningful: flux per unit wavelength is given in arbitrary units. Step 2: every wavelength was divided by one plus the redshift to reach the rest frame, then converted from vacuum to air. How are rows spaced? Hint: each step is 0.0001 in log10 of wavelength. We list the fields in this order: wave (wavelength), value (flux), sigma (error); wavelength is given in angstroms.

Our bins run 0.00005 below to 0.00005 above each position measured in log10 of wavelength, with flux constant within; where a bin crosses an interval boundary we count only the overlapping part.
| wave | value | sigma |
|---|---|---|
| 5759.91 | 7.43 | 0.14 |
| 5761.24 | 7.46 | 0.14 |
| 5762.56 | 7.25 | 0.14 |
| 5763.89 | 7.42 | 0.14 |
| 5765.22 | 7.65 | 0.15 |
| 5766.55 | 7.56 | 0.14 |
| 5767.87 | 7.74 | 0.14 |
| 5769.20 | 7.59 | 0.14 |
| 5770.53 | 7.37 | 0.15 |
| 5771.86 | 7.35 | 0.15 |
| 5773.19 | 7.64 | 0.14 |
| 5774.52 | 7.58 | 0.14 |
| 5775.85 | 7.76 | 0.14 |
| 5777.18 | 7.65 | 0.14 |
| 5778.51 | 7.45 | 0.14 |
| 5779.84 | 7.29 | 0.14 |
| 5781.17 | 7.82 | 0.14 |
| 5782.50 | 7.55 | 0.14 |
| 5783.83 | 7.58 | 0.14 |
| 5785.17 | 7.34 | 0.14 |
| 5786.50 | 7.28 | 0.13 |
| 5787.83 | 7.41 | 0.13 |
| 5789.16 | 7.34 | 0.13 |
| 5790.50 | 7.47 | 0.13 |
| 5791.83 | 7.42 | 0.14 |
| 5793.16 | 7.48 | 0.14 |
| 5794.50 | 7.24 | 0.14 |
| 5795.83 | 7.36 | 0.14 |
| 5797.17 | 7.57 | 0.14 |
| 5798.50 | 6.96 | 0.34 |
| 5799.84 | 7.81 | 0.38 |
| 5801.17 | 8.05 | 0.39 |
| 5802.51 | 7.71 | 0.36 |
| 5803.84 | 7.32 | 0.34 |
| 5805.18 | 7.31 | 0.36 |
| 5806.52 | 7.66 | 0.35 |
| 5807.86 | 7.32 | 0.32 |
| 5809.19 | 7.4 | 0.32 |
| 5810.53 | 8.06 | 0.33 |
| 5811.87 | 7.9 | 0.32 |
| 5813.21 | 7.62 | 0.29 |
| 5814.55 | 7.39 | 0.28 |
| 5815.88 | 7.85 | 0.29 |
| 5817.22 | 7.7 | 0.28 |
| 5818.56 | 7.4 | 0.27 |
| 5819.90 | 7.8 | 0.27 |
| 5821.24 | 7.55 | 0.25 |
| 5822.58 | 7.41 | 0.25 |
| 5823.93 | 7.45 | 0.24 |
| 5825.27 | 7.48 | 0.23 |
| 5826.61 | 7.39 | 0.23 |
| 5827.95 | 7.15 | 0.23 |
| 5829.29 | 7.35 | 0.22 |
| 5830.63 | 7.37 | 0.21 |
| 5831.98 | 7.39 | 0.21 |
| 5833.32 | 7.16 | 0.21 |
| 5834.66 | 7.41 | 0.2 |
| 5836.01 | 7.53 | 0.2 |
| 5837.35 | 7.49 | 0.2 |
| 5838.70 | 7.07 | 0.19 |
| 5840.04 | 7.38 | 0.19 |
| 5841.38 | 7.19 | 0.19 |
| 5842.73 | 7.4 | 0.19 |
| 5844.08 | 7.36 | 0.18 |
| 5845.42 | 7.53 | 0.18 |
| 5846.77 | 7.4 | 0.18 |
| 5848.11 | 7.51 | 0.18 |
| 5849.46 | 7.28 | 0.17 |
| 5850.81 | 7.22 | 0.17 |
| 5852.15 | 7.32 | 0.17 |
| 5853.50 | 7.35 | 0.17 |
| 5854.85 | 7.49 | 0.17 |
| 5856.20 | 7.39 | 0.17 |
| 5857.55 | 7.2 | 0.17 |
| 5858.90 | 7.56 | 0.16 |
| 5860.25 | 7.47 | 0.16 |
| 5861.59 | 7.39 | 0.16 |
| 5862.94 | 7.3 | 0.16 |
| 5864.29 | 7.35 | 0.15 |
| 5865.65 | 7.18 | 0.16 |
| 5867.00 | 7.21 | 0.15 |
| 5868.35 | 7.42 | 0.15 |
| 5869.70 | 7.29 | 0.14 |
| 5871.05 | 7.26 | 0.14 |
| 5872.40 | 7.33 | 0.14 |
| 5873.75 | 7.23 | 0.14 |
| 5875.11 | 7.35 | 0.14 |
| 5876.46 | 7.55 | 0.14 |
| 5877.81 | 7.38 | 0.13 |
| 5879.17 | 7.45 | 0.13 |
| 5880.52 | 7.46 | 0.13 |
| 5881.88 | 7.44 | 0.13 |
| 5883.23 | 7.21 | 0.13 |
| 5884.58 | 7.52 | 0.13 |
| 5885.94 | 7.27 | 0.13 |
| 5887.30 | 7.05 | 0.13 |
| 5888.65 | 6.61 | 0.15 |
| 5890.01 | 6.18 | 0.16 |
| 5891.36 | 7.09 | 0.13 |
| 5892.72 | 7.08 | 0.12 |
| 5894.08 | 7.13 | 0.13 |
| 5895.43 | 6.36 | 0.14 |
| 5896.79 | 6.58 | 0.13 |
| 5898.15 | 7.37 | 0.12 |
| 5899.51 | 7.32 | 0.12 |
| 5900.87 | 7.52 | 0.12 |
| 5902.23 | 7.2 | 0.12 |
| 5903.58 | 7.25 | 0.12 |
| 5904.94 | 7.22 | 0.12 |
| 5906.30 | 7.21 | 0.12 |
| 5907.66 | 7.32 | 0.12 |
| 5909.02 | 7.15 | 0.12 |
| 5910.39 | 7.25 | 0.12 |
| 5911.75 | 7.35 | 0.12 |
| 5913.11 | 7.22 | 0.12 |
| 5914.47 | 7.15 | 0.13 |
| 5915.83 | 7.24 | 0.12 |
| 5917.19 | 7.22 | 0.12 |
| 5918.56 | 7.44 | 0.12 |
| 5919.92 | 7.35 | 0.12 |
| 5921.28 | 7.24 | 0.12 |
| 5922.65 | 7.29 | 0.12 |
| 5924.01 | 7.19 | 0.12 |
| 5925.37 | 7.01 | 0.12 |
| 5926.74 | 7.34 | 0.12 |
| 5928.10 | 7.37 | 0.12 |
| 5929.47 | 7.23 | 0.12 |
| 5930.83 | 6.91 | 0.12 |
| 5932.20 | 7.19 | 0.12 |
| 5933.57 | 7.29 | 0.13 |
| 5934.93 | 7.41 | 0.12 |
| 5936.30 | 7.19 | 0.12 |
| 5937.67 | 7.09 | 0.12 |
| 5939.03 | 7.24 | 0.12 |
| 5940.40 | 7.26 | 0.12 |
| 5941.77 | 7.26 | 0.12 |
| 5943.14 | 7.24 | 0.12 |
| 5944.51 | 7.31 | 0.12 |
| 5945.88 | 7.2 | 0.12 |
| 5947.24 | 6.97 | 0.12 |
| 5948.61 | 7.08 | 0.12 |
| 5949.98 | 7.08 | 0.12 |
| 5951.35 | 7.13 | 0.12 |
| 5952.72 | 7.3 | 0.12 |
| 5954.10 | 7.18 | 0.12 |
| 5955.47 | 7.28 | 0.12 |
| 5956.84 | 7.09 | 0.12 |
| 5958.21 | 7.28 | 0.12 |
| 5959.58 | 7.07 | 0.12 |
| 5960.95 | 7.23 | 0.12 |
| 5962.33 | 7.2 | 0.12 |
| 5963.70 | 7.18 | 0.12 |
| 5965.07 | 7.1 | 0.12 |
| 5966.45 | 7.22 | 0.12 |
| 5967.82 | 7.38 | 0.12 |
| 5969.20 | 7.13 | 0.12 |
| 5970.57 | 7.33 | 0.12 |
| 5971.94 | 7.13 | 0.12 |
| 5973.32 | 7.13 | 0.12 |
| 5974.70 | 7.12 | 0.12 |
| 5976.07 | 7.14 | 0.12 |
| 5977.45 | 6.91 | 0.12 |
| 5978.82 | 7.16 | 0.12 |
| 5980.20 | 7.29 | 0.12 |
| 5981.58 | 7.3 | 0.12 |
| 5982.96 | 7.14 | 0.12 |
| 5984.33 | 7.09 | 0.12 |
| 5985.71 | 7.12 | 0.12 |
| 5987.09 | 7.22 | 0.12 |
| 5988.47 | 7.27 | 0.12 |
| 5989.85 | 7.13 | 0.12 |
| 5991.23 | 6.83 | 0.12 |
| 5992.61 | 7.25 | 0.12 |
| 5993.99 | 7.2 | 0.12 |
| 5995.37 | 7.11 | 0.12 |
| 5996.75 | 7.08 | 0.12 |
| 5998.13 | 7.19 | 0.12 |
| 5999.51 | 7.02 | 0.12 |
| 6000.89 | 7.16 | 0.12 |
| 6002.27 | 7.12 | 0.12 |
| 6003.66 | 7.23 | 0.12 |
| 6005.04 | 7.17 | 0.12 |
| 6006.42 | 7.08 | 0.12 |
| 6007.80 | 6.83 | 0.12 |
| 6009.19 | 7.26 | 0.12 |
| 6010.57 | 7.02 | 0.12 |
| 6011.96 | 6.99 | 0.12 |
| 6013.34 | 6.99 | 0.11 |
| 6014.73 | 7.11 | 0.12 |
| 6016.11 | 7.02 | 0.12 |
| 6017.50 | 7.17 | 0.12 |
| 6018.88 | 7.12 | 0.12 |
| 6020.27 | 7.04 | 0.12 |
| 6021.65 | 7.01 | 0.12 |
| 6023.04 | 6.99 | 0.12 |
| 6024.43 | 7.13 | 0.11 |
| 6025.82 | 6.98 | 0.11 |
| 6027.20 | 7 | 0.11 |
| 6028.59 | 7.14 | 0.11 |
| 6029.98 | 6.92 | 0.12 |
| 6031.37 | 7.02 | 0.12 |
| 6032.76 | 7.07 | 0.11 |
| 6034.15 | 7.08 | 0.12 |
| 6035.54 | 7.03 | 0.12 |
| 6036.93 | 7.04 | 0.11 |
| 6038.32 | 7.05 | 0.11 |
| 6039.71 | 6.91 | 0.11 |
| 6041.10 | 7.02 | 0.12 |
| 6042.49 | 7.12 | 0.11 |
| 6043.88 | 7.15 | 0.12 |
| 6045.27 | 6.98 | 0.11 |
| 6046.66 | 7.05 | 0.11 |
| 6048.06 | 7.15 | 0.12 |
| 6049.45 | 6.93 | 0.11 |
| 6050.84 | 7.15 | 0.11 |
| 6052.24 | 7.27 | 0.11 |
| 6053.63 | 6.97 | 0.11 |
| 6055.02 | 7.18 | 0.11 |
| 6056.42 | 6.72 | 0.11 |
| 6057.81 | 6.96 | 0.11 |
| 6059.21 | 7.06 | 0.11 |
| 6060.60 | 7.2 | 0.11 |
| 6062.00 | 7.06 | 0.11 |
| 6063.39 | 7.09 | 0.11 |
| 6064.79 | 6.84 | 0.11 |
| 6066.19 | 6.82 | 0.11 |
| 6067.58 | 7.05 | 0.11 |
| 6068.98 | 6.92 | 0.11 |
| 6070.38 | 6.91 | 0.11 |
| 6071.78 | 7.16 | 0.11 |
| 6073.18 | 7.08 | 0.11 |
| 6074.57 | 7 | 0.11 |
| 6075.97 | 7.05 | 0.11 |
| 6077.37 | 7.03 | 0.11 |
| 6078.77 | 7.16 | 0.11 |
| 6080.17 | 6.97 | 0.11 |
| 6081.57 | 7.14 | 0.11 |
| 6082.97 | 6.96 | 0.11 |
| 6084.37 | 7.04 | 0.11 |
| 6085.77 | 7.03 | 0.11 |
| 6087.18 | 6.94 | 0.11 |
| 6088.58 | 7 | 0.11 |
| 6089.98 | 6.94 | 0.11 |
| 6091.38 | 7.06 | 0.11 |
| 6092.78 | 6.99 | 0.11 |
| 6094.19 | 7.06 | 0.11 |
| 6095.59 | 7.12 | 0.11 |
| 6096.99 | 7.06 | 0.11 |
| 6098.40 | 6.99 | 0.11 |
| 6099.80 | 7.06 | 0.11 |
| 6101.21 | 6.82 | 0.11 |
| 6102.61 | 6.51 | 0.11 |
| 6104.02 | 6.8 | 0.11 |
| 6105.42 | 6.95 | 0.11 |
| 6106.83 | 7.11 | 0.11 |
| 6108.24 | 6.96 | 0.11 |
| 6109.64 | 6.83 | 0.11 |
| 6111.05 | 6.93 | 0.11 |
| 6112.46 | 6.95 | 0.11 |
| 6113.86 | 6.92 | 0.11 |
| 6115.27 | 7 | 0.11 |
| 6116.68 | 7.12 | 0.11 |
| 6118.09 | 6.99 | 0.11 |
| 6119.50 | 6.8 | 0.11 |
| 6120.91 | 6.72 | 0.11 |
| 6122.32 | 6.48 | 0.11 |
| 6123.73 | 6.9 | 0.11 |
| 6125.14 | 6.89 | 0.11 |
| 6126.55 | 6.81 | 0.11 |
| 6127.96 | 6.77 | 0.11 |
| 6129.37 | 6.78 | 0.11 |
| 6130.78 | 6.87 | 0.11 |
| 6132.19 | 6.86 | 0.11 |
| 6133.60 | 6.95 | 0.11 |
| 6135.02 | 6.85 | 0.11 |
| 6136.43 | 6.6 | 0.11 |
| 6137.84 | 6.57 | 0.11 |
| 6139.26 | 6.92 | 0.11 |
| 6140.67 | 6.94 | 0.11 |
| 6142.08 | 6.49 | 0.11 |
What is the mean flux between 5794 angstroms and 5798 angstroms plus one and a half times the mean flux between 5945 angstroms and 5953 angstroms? 18.08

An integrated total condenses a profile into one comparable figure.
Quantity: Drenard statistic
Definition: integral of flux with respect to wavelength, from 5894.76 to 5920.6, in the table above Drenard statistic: 186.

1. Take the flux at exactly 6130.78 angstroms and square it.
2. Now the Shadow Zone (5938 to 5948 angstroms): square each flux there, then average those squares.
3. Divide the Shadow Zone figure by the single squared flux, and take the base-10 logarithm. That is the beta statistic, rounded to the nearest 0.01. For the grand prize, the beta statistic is 0.04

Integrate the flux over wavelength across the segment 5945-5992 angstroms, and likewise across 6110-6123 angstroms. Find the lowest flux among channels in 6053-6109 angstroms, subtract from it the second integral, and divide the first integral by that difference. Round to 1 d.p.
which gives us -4.1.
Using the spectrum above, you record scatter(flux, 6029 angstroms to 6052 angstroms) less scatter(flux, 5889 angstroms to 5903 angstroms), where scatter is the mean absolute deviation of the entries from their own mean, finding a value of -0.305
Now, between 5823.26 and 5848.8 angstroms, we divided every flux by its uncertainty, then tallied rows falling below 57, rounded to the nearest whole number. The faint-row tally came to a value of 19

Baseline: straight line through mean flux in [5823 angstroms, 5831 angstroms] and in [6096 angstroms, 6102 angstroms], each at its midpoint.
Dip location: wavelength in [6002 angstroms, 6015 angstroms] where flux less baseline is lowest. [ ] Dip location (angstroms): 6007.80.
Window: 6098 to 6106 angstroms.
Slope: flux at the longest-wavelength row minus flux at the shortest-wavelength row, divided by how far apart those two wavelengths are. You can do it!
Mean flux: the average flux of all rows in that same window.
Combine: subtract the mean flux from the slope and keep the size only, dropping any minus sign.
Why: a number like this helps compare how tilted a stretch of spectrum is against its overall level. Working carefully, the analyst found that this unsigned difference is 6.9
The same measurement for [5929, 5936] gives 7.2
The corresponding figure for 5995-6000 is 7.1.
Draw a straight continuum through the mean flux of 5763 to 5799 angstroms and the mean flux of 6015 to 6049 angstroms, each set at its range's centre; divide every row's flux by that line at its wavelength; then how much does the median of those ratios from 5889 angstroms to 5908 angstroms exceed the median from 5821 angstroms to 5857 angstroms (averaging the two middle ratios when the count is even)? -0.0090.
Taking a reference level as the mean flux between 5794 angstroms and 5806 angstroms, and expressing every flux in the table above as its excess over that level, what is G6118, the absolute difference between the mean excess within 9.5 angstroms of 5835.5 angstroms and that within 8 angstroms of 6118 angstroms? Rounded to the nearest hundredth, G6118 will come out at 0.45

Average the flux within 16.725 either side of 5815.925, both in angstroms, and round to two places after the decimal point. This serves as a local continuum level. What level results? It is 7.55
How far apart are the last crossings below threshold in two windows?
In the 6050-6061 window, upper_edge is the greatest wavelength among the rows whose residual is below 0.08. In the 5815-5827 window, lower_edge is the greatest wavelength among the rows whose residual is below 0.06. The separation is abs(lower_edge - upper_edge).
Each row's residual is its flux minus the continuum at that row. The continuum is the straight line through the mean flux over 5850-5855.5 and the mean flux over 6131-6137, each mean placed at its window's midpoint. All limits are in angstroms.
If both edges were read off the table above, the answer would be 231.2 angstroms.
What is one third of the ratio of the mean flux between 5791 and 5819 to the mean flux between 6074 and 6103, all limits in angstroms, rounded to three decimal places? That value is 0.360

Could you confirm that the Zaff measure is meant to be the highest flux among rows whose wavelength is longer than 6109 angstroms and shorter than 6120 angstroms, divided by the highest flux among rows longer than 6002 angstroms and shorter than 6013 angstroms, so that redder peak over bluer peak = 0.981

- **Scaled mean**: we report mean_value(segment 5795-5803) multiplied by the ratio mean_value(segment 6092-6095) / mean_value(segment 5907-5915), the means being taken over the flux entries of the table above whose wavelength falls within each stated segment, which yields 7.35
